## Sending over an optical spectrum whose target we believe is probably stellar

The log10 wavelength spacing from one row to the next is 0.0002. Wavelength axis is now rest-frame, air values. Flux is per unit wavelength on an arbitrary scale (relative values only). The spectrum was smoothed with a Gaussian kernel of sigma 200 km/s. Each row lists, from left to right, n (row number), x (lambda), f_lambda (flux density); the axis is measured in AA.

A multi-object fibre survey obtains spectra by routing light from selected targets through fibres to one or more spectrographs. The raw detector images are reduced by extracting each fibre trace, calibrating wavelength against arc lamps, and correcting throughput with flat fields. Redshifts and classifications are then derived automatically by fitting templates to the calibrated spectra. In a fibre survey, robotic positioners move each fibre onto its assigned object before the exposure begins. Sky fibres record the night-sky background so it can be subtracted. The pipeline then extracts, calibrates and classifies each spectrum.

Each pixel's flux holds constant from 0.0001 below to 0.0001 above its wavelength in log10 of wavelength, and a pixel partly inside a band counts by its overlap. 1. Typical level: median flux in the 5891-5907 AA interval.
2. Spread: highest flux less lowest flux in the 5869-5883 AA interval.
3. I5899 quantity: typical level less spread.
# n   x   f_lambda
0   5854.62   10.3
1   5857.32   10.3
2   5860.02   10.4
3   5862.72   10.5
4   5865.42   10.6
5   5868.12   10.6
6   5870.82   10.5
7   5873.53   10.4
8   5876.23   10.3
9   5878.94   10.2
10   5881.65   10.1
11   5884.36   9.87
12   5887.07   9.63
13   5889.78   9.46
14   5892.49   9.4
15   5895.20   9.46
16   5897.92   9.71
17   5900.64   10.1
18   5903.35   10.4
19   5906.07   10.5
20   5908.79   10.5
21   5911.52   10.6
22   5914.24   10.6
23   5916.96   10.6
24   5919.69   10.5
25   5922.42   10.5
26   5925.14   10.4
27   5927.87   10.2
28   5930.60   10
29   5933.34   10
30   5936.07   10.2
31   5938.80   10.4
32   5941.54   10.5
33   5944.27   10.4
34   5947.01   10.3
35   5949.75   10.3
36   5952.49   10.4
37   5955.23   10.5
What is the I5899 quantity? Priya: 9.5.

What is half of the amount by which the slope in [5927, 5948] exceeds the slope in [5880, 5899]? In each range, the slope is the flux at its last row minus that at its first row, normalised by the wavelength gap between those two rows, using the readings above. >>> 0.015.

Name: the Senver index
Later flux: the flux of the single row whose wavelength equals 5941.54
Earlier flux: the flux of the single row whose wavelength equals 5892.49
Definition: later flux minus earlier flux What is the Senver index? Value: 1.1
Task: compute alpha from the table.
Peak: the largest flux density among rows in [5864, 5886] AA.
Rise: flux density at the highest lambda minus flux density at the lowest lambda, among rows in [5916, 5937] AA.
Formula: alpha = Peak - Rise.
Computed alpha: 11.0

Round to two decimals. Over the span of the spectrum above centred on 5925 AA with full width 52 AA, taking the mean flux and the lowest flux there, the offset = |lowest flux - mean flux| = 0.37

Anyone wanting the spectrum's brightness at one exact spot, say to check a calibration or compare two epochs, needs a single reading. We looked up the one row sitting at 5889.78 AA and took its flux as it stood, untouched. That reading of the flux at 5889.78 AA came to 9.46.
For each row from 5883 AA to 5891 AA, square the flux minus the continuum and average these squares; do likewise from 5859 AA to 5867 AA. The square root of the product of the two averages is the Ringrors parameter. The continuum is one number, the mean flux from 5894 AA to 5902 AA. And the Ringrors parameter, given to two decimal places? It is 0.15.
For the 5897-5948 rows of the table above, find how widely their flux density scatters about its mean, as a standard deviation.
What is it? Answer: 0.24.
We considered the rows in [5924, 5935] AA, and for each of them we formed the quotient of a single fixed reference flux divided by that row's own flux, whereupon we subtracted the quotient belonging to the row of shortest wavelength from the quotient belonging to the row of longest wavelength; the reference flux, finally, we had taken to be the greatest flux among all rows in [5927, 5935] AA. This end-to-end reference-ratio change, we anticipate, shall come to 0.04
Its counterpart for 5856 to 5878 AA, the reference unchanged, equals 0.00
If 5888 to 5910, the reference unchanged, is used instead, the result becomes -0.11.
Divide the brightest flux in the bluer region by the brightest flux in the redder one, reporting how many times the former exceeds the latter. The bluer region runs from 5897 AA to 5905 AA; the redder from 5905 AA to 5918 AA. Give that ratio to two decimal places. 0.98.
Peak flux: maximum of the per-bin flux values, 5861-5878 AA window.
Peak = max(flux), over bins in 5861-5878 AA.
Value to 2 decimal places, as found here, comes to 10.60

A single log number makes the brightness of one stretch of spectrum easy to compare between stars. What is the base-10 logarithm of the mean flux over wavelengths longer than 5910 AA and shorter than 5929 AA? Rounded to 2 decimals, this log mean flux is 1.02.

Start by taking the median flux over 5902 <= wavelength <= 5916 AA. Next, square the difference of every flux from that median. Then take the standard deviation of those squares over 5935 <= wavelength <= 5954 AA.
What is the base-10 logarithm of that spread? -1.5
